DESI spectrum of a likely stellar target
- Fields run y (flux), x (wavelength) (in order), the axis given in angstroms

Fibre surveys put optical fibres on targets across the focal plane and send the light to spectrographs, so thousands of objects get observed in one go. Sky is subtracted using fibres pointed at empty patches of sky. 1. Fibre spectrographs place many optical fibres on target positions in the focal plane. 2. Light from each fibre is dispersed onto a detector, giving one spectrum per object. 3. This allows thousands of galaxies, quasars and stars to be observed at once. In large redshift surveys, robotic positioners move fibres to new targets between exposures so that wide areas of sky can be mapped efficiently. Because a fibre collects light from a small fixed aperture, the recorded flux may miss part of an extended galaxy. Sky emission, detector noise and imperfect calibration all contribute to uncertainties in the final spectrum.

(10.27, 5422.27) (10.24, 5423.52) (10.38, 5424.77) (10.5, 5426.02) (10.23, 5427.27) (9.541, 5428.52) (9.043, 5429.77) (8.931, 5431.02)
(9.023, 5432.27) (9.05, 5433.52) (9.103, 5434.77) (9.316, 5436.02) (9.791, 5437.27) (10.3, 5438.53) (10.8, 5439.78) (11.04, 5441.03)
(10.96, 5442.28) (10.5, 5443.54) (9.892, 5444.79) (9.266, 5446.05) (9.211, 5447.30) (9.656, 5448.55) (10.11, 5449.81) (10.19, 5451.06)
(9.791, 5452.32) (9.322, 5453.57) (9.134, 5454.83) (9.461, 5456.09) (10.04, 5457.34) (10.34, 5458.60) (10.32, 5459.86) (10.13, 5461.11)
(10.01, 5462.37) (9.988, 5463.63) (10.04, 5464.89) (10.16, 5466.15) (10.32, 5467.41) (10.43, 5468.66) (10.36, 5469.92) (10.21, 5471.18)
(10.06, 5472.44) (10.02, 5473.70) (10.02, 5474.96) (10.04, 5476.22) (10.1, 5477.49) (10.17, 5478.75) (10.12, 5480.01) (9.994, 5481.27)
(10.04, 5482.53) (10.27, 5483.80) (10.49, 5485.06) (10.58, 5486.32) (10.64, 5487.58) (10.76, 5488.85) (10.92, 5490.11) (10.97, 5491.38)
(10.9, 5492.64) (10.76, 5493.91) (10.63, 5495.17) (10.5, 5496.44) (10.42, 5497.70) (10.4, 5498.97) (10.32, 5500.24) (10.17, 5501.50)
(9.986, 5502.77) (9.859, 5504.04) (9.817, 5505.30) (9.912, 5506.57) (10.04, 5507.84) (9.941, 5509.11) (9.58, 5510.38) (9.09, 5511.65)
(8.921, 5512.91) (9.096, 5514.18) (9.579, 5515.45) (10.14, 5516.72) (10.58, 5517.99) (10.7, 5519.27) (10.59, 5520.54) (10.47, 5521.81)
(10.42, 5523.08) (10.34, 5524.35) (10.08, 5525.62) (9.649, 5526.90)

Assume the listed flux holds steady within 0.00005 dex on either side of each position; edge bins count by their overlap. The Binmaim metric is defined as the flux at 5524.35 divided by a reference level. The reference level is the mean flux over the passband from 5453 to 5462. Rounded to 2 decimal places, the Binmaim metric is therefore 1.05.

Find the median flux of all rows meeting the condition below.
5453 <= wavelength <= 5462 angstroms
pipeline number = 10.0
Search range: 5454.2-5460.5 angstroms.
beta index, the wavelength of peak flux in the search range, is 5458.60 angstroms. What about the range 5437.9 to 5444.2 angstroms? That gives 5441.03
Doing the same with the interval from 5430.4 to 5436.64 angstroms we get 5436.02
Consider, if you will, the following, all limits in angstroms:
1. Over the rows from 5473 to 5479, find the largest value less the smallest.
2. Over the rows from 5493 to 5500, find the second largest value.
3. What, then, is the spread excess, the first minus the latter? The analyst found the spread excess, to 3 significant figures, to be -10.5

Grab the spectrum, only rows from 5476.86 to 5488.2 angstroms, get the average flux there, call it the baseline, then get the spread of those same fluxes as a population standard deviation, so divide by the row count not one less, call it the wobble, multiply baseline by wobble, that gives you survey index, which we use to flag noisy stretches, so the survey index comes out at 2.4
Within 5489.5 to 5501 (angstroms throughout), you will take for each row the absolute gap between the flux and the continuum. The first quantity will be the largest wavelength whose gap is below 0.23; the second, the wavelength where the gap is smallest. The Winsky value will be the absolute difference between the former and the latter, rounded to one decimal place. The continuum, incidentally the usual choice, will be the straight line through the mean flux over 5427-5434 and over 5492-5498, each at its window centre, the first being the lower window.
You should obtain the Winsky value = 1.3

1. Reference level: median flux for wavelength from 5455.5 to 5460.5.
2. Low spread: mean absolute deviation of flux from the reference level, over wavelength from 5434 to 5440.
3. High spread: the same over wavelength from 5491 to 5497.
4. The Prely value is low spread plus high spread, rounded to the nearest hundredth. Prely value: 1.19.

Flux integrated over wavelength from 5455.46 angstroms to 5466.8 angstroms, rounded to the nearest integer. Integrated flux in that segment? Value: 114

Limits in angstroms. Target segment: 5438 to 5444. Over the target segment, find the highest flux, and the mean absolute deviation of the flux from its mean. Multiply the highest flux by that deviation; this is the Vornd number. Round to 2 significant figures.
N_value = 2.8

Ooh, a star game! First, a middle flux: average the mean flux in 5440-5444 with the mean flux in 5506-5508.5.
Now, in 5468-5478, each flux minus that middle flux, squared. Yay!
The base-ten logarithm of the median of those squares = -0.98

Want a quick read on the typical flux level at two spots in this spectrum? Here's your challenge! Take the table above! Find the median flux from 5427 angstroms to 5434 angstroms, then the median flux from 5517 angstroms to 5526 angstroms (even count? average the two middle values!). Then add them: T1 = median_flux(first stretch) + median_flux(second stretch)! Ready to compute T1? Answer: 19.5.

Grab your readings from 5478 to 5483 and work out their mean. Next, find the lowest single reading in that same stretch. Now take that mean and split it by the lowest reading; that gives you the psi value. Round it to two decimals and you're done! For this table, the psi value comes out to 1.01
